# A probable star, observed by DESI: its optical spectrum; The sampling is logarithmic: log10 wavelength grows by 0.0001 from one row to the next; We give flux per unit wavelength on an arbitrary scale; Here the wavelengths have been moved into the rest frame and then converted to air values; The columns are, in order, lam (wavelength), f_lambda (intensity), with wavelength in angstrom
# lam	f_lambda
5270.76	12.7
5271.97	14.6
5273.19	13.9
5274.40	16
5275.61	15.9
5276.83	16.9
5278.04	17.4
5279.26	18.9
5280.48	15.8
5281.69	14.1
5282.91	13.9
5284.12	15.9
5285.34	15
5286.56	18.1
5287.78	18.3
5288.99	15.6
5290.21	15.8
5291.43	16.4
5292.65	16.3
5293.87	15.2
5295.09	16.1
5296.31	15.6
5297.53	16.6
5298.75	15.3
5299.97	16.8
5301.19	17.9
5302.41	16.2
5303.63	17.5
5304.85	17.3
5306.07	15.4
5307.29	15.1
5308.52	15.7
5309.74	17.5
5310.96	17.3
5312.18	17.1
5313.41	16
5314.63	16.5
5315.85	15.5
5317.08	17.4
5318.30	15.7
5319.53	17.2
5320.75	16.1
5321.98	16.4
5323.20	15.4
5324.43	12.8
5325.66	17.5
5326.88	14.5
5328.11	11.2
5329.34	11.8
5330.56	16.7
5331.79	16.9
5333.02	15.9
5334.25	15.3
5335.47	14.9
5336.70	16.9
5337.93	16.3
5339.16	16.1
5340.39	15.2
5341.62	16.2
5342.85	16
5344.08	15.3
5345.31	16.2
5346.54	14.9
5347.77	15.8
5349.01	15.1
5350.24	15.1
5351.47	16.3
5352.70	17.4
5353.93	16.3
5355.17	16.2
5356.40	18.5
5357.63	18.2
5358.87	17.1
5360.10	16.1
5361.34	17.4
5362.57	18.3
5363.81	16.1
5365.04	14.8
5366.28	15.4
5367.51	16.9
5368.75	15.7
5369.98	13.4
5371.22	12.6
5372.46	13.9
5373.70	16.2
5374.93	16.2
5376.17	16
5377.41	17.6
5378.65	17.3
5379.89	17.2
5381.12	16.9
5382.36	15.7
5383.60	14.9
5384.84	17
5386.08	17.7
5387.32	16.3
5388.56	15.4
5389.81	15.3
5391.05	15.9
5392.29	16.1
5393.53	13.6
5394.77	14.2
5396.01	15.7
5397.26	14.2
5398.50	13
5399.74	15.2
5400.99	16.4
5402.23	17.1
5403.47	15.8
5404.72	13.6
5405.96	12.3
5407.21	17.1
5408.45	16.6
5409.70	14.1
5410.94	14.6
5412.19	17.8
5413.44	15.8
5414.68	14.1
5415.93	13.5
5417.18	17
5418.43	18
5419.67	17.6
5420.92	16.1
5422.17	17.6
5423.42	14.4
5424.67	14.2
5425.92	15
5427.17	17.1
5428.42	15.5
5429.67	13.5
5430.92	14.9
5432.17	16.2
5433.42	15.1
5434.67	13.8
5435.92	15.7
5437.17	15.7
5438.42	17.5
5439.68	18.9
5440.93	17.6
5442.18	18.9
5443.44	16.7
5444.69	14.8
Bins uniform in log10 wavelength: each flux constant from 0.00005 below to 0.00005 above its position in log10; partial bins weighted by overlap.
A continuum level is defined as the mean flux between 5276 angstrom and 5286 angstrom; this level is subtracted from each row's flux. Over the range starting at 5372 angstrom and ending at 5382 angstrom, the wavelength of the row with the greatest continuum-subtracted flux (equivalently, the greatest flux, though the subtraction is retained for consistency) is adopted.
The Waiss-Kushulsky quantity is 5377.41 angstrom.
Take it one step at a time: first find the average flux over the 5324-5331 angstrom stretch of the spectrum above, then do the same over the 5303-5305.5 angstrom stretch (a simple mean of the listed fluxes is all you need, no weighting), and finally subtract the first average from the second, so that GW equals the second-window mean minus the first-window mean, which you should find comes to 3.3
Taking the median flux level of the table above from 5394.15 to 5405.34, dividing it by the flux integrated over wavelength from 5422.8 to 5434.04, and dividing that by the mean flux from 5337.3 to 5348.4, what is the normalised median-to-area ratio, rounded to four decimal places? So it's 0.0057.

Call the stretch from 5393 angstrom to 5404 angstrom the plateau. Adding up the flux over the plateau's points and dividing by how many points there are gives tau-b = 15.0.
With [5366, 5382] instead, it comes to 15.8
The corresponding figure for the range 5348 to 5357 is 16.4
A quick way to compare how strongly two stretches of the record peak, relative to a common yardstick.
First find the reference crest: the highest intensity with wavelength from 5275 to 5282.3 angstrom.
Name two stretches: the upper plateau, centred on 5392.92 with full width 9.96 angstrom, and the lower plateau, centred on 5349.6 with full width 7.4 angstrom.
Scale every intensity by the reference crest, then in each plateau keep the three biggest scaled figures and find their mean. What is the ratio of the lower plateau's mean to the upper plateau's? 1.04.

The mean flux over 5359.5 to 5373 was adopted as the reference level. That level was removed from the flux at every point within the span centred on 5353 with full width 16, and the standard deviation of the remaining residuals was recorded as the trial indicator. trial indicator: 1.1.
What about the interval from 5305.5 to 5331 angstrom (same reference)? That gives 1.8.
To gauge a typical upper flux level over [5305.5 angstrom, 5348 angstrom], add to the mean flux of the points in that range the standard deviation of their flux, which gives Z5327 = 17.2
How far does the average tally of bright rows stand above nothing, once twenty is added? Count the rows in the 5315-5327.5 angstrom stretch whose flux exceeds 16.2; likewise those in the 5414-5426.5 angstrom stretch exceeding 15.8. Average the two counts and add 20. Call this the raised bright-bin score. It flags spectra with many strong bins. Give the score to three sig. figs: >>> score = 24.5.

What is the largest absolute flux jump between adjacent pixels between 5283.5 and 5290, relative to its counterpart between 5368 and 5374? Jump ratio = 1.3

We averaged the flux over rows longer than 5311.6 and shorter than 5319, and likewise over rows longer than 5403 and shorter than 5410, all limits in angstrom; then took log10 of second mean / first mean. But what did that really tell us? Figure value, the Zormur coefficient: -0.040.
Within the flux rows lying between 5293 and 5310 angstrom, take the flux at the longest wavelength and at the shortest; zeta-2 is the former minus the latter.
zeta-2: 2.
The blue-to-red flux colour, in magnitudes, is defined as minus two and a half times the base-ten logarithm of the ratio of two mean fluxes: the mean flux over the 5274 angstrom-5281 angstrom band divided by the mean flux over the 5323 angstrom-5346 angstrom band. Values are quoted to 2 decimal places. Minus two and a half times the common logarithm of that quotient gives -0.10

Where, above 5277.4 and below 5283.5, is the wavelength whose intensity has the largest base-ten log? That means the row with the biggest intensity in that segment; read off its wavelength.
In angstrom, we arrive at 5279.26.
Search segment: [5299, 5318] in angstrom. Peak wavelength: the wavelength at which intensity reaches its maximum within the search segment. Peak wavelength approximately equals 5301.19 angstrom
